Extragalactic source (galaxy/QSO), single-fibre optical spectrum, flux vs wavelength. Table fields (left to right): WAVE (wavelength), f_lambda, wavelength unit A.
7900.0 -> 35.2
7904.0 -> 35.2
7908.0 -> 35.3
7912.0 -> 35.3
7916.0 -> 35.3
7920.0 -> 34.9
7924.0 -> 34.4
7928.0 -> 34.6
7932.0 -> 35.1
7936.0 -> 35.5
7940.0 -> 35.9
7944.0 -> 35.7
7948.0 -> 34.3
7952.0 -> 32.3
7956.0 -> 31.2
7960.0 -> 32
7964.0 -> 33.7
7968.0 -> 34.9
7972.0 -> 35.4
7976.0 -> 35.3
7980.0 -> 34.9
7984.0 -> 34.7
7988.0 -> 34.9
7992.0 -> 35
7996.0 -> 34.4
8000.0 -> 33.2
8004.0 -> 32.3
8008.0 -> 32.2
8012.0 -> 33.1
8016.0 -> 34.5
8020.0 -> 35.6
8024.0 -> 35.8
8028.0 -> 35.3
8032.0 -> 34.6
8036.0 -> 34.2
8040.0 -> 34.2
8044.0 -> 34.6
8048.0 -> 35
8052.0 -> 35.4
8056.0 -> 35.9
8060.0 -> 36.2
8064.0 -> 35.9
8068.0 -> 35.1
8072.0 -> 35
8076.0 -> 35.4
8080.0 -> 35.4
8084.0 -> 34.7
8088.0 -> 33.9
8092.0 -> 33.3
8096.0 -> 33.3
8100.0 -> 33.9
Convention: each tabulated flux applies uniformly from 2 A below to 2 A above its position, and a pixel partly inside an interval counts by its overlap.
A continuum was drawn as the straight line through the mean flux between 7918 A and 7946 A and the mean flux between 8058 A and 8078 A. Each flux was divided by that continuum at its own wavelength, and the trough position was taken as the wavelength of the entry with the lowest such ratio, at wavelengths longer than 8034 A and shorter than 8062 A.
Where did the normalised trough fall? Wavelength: 8040.0 A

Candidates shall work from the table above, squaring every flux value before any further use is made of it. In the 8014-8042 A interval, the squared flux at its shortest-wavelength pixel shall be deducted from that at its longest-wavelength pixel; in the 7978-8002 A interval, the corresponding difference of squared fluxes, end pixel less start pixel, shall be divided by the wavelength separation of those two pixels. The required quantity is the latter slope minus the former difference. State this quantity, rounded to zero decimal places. 15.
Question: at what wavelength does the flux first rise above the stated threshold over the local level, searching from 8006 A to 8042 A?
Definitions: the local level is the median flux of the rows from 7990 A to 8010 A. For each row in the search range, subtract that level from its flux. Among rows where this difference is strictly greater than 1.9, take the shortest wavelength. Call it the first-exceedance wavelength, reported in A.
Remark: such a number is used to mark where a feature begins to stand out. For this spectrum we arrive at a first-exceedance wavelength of 8020.0 A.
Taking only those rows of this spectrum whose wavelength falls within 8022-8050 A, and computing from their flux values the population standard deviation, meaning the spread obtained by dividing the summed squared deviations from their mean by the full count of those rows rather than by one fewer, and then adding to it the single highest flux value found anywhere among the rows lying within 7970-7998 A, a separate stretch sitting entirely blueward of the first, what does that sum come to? 35.9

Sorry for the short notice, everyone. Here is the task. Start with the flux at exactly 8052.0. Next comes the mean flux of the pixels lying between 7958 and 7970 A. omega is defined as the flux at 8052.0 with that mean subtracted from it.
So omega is 1.9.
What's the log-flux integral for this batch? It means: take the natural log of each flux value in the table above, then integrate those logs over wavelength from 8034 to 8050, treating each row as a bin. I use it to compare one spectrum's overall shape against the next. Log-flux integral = 56.7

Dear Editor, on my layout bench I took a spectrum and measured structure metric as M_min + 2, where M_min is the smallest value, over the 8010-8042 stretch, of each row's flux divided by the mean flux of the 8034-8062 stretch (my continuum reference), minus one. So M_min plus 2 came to 1.94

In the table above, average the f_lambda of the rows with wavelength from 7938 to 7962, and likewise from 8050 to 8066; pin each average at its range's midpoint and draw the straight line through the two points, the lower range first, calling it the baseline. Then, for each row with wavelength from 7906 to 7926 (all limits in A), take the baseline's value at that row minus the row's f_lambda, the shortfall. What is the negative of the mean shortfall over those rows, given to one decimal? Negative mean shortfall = 2.2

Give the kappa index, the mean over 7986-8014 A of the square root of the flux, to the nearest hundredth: 5.79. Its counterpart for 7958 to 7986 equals 5.87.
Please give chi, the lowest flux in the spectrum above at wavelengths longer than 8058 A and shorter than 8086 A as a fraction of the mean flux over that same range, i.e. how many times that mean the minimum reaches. 0.981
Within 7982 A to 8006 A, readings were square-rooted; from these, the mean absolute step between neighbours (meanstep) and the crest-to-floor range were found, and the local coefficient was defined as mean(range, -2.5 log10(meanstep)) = 1.73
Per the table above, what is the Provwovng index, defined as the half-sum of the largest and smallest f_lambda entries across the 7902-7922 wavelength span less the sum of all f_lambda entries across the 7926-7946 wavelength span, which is -142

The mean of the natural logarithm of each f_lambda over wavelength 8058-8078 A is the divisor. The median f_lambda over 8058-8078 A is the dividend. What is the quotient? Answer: 9.92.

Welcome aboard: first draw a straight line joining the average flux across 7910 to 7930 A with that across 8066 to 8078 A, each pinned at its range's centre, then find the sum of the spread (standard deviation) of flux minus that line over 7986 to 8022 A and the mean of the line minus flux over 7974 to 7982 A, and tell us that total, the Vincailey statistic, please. 1.1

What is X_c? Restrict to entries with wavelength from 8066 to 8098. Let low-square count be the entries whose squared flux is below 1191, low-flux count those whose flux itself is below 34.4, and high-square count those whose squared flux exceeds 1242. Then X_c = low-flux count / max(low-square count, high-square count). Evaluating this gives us 1.00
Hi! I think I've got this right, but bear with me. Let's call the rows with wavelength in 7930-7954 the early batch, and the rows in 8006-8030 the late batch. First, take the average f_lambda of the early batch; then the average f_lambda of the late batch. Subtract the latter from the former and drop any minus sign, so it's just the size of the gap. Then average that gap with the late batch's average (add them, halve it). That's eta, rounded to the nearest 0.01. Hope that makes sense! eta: 17.40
